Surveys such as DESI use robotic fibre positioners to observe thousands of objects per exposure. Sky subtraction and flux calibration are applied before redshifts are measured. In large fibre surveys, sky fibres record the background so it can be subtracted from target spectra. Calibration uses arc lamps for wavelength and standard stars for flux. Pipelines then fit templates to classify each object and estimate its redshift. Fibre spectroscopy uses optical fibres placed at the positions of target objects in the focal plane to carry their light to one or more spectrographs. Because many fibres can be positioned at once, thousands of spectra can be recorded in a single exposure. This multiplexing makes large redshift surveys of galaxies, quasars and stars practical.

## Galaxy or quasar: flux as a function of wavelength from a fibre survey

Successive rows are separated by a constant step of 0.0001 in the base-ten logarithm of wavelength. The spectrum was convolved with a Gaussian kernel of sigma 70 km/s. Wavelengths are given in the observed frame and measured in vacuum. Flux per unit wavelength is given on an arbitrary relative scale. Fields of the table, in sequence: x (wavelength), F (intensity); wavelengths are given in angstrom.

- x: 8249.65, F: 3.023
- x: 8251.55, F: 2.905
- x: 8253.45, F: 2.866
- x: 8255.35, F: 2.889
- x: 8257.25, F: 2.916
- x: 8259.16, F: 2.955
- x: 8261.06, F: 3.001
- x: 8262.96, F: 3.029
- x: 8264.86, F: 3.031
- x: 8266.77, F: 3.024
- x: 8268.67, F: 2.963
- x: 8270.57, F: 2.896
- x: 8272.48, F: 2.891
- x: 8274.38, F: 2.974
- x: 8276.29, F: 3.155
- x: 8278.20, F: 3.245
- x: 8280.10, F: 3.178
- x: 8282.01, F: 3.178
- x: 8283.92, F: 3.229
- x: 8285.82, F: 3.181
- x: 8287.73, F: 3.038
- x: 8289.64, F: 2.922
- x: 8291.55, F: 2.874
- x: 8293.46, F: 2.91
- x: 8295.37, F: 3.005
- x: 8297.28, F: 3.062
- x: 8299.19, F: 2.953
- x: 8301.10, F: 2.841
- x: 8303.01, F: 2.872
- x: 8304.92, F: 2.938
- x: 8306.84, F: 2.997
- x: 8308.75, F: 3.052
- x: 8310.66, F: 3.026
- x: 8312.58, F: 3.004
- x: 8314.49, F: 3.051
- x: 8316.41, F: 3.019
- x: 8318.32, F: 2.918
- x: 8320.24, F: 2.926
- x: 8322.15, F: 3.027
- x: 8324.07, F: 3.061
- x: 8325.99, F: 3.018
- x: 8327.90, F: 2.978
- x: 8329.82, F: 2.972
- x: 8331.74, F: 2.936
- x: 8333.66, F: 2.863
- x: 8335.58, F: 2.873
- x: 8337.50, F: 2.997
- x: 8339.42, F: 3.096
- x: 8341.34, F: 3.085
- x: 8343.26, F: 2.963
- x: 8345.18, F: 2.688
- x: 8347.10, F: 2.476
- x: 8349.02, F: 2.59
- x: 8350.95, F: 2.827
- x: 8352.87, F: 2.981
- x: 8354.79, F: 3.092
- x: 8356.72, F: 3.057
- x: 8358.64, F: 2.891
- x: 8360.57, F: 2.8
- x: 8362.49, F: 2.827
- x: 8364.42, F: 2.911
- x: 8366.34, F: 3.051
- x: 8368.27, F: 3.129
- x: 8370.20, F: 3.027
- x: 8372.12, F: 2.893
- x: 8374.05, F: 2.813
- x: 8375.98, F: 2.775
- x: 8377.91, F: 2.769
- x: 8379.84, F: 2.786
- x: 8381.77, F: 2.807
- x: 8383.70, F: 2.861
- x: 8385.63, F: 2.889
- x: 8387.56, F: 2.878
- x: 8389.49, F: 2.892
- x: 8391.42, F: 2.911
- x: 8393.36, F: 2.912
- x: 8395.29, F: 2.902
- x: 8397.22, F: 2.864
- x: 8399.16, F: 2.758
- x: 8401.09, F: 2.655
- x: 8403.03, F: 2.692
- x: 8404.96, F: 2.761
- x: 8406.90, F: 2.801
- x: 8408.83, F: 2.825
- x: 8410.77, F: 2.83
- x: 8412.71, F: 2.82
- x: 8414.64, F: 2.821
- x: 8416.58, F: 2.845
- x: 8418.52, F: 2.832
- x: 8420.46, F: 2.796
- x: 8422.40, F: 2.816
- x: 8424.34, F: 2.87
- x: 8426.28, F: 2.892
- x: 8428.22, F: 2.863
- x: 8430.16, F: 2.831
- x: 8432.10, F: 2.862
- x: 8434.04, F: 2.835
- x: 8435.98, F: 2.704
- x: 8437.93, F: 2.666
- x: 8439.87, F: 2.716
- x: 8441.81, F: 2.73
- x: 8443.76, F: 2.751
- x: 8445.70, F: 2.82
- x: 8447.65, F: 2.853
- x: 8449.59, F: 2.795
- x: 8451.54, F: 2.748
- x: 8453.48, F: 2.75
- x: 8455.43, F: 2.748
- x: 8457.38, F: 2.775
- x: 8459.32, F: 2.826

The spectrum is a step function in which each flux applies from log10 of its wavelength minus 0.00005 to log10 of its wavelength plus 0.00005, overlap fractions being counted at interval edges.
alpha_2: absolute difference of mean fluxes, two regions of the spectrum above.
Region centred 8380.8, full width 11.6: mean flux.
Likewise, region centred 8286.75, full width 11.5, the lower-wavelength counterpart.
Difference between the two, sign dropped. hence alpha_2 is 0.26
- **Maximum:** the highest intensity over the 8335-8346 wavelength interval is 3.096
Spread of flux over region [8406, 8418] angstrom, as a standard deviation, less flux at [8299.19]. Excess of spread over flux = -2.94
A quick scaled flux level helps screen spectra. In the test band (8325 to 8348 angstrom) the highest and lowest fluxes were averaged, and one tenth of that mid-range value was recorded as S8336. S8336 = 0.279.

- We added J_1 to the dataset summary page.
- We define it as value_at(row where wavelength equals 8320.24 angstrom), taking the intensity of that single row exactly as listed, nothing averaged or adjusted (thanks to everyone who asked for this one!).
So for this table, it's 2.926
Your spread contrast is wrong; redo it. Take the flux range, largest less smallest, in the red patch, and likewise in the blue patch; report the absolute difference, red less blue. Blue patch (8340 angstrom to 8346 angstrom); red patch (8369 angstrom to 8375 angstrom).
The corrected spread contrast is 0.18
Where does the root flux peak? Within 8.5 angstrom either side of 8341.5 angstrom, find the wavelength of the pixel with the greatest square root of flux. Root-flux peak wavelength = 8339.42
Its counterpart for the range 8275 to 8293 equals 8278.20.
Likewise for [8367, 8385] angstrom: 8368.27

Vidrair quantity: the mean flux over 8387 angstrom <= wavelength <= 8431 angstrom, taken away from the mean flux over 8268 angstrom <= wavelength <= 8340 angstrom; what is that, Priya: 0.174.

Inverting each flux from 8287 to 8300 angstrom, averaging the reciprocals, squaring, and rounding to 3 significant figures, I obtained 0.114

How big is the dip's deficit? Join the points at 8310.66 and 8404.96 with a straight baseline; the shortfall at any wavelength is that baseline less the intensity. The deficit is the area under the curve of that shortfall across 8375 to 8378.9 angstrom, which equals 0.3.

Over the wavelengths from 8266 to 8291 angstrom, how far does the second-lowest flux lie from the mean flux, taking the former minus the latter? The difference -0.17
